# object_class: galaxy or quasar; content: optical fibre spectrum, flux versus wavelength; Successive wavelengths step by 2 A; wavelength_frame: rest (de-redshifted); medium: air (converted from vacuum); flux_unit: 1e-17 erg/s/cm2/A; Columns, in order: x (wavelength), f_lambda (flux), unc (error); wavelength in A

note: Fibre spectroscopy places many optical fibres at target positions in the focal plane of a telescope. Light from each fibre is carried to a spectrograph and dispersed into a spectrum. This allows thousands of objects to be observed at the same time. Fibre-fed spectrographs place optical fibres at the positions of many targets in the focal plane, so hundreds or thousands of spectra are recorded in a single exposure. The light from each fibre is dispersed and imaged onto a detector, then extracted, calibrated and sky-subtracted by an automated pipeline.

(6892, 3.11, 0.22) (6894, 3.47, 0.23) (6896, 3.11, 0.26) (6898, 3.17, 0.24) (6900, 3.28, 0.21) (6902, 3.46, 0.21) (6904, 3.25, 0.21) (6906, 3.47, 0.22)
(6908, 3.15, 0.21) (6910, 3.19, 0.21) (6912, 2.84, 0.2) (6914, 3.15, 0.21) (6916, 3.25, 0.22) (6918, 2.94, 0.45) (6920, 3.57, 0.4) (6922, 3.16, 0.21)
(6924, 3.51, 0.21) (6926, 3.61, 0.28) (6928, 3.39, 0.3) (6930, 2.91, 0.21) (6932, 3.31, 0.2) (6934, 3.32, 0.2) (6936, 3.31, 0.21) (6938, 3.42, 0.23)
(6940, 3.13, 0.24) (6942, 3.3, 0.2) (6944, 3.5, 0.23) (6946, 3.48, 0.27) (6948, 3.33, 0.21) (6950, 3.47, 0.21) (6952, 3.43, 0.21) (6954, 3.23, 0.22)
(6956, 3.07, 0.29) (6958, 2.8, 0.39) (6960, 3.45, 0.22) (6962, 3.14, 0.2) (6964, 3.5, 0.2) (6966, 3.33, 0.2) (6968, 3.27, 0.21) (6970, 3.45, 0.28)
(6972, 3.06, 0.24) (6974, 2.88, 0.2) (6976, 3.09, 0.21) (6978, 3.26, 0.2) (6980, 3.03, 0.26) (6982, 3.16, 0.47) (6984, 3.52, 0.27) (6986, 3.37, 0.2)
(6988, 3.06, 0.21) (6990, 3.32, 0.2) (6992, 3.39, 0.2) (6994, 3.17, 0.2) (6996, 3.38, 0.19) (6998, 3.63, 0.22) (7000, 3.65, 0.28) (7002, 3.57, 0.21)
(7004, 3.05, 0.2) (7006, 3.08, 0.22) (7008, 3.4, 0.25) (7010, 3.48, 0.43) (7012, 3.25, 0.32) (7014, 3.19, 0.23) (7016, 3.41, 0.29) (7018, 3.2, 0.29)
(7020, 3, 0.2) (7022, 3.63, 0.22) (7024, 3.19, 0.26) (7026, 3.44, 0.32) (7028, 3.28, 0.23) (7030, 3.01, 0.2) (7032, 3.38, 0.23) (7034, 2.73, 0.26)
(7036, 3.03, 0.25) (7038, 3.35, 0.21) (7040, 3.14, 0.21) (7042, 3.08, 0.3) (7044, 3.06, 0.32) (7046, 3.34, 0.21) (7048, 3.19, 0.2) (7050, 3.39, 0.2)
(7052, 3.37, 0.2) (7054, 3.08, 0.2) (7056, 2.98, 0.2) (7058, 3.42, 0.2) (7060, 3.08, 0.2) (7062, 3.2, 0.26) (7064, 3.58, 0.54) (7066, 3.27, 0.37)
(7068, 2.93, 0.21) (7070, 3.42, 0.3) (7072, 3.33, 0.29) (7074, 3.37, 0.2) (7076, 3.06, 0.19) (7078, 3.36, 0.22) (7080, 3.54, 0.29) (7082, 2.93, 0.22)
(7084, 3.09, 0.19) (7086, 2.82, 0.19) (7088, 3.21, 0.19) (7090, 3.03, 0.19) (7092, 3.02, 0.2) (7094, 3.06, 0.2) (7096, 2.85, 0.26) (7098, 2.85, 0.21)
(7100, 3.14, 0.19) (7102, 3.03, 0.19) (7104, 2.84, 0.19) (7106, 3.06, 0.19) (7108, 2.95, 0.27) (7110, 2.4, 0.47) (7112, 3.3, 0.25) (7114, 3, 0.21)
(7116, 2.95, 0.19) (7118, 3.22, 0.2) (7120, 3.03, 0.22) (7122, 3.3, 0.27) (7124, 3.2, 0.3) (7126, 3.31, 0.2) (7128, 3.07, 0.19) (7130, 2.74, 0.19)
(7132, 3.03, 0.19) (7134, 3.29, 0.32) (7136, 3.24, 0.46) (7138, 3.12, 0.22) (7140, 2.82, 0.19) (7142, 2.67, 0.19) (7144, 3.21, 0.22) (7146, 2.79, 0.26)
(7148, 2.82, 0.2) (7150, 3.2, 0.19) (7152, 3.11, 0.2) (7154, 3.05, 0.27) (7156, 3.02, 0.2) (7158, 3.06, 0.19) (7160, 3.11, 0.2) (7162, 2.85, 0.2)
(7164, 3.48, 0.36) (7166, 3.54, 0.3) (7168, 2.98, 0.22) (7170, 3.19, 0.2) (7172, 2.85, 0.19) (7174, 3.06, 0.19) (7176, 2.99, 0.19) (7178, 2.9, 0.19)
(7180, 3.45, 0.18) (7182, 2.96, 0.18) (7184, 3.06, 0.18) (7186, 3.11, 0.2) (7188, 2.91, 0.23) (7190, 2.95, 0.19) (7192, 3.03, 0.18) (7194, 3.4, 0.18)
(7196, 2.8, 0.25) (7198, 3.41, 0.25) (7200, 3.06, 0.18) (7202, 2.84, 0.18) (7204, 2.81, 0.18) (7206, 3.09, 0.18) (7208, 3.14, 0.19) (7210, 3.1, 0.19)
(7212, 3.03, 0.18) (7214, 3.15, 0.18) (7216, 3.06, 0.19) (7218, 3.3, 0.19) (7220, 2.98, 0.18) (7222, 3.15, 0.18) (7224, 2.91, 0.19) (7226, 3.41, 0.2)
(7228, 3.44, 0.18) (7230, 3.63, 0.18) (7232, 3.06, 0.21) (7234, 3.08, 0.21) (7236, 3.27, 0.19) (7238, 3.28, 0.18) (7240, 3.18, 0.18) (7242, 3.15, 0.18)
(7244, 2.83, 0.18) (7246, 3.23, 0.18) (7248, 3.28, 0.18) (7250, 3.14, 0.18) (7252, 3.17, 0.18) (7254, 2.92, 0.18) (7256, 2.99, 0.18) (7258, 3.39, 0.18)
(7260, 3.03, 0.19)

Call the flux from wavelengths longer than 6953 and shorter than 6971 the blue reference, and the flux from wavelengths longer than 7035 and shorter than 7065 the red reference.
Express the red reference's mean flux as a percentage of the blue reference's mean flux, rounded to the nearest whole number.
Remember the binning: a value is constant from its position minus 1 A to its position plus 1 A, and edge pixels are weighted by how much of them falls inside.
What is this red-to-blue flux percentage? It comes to 99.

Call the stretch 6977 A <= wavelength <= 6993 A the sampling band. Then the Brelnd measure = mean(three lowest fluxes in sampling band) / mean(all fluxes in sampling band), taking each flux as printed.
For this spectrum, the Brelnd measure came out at 0.945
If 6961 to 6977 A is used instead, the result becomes 0.936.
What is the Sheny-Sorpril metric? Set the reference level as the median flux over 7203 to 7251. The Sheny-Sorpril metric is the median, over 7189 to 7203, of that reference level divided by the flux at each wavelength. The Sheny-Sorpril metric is 1.038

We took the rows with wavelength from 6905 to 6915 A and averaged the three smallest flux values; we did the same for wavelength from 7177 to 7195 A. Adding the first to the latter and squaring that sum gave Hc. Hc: 35.6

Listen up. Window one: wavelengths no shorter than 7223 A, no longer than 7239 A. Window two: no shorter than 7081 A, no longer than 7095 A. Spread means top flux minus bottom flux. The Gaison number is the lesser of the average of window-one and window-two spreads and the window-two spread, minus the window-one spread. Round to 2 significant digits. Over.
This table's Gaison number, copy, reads -0.33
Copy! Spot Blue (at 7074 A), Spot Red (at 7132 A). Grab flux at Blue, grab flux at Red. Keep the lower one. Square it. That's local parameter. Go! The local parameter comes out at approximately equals 9.2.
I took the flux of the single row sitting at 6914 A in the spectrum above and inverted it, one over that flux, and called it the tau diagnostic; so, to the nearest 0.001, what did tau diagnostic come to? 0.317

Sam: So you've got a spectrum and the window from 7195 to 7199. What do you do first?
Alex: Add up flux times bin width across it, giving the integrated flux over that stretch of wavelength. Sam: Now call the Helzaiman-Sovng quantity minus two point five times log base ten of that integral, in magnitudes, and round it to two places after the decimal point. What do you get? -2.74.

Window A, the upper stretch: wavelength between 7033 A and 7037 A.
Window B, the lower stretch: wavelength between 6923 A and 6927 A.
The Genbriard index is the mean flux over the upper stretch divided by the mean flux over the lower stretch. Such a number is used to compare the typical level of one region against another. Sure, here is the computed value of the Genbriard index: 0.81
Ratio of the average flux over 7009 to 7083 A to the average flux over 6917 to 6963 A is 0.982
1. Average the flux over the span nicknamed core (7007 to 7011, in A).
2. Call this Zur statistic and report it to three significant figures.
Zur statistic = 3.44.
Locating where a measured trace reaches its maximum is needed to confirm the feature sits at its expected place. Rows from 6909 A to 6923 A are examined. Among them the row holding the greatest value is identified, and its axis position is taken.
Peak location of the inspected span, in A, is 6920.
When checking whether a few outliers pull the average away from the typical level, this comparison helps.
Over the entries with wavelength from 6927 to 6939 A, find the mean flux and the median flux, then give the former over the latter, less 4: -3.01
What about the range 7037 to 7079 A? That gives -3.01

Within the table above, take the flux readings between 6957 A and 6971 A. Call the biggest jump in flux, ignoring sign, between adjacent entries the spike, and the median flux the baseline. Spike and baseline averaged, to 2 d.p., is 1.99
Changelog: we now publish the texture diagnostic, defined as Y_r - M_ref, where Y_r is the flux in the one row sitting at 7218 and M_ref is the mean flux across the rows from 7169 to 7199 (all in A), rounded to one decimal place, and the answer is 0.2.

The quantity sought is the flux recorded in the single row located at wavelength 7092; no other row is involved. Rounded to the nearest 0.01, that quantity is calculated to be 3.02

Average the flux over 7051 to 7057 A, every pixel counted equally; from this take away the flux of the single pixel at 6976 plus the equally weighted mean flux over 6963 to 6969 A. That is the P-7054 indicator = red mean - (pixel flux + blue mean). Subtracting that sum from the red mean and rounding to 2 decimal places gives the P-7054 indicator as -3.31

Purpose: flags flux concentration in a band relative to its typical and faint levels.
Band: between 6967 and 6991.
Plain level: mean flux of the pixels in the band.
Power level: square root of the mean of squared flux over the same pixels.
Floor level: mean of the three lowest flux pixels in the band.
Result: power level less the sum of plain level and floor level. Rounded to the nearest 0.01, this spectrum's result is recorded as -2.98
